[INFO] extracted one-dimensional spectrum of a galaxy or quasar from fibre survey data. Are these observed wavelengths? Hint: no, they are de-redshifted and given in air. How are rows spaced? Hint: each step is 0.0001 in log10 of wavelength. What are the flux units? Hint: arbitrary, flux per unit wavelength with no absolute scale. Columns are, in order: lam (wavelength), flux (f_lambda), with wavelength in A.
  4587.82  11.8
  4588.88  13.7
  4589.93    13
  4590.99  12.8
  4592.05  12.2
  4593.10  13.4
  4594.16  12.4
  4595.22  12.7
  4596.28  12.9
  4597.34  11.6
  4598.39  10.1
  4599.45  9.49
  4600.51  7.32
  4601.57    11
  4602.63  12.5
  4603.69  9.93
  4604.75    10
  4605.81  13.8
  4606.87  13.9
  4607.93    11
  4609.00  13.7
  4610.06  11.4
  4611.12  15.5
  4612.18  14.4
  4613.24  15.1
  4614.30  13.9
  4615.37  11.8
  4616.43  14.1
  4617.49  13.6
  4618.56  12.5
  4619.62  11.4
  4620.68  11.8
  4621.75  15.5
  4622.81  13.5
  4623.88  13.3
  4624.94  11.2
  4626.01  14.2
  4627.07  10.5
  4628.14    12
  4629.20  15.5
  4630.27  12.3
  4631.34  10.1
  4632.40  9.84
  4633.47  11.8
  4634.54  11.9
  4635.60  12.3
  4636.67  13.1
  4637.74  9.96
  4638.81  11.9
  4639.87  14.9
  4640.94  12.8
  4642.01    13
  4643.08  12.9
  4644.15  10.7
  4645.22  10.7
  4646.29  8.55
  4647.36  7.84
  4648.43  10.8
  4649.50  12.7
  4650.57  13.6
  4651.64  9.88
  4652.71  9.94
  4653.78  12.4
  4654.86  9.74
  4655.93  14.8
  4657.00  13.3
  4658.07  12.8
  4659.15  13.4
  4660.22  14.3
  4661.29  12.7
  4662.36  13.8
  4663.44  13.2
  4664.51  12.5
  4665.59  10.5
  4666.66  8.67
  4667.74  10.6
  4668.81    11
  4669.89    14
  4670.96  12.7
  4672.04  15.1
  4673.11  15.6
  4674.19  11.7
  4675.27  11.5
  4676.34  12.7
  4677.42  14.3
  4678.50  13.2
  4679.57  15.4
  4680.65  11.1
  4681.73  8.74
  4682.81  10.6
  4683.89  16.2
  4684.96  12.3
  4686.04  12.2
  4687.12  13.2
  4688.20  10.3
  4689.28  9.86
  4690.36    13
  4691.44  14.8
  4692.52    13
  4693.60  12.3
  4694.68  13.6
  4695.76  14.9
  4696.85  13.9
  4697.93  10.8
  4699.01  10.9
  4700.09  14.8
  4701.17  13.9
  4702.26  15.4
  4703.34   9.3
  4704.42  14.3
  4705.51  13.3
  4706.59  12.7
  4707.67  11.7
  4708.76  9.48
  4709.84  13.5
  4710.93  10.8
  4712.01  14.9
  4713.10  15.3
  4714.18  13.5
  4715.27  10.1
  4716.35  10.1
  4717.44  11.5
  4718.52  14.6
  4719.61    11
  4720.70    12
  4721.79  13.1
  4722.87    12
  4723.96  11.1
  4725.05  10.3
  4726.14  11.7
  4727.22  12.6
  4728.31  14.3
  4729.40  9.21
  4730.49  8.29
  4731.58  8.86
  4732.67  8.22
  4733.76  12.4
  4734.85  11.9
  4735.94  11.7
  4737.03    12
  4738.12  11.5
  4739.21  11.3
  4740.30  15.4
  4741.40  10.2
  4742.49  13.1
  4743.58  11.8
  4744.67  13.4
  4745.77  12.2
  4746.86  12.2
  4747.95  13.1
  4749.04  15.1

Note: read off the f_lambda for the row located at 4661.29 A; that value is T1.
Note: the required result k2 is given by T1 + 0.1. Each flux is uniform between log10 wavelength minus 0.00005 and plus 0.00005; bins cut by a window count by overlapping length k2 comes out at 12.8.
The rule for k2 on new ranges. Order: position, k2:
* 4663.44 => 13.3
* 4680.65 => 11.2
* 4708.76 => 9.6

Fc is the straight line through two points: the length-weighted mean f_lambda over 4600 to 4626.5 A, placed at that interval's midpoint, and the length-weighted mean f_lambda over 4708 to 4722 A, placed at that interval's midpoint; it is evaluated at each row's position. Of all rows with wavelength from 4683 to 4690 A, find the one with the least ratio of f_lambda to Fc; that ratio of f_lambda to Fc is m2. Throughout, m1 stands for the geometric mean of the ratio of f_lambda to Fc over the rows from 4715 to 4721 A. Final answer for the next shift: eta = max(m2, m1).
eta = 0.94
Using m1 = 0.94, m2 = 0.80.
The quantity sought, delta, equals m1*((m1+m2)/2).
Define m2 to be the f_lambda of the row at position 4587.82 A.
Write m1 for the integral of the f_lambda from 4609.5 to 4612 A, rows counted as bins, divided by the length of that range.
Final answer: 173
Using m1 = 13.6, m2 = 11.8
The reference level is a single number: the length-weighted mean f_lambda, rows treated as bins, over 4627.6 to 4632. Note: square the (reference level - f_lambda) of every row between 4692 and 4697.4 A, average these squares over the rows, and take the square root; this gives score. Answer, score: 1.4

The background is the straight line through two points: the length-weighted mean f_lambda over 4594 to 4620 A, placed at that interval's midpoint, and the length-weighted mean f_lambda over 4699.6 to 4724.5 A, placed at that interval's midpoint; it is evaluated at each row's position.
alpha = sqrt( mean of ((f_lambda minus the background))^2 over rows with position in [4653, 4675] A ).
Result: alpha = 1.8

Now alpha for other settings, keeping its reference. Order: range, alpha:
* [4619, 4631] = 1.7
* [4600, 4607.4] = 2.4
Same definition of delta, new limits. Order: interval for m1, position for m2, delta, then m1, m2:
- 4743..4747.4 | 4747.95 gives 158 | 12.4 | 13.1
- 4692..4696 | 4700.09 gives 188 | 13.4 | 14.8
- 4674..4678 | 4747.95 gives 162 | 12.6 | 13.1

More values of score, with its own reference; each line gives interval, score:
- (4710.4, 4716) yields 2.2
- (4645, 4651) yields 2.7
